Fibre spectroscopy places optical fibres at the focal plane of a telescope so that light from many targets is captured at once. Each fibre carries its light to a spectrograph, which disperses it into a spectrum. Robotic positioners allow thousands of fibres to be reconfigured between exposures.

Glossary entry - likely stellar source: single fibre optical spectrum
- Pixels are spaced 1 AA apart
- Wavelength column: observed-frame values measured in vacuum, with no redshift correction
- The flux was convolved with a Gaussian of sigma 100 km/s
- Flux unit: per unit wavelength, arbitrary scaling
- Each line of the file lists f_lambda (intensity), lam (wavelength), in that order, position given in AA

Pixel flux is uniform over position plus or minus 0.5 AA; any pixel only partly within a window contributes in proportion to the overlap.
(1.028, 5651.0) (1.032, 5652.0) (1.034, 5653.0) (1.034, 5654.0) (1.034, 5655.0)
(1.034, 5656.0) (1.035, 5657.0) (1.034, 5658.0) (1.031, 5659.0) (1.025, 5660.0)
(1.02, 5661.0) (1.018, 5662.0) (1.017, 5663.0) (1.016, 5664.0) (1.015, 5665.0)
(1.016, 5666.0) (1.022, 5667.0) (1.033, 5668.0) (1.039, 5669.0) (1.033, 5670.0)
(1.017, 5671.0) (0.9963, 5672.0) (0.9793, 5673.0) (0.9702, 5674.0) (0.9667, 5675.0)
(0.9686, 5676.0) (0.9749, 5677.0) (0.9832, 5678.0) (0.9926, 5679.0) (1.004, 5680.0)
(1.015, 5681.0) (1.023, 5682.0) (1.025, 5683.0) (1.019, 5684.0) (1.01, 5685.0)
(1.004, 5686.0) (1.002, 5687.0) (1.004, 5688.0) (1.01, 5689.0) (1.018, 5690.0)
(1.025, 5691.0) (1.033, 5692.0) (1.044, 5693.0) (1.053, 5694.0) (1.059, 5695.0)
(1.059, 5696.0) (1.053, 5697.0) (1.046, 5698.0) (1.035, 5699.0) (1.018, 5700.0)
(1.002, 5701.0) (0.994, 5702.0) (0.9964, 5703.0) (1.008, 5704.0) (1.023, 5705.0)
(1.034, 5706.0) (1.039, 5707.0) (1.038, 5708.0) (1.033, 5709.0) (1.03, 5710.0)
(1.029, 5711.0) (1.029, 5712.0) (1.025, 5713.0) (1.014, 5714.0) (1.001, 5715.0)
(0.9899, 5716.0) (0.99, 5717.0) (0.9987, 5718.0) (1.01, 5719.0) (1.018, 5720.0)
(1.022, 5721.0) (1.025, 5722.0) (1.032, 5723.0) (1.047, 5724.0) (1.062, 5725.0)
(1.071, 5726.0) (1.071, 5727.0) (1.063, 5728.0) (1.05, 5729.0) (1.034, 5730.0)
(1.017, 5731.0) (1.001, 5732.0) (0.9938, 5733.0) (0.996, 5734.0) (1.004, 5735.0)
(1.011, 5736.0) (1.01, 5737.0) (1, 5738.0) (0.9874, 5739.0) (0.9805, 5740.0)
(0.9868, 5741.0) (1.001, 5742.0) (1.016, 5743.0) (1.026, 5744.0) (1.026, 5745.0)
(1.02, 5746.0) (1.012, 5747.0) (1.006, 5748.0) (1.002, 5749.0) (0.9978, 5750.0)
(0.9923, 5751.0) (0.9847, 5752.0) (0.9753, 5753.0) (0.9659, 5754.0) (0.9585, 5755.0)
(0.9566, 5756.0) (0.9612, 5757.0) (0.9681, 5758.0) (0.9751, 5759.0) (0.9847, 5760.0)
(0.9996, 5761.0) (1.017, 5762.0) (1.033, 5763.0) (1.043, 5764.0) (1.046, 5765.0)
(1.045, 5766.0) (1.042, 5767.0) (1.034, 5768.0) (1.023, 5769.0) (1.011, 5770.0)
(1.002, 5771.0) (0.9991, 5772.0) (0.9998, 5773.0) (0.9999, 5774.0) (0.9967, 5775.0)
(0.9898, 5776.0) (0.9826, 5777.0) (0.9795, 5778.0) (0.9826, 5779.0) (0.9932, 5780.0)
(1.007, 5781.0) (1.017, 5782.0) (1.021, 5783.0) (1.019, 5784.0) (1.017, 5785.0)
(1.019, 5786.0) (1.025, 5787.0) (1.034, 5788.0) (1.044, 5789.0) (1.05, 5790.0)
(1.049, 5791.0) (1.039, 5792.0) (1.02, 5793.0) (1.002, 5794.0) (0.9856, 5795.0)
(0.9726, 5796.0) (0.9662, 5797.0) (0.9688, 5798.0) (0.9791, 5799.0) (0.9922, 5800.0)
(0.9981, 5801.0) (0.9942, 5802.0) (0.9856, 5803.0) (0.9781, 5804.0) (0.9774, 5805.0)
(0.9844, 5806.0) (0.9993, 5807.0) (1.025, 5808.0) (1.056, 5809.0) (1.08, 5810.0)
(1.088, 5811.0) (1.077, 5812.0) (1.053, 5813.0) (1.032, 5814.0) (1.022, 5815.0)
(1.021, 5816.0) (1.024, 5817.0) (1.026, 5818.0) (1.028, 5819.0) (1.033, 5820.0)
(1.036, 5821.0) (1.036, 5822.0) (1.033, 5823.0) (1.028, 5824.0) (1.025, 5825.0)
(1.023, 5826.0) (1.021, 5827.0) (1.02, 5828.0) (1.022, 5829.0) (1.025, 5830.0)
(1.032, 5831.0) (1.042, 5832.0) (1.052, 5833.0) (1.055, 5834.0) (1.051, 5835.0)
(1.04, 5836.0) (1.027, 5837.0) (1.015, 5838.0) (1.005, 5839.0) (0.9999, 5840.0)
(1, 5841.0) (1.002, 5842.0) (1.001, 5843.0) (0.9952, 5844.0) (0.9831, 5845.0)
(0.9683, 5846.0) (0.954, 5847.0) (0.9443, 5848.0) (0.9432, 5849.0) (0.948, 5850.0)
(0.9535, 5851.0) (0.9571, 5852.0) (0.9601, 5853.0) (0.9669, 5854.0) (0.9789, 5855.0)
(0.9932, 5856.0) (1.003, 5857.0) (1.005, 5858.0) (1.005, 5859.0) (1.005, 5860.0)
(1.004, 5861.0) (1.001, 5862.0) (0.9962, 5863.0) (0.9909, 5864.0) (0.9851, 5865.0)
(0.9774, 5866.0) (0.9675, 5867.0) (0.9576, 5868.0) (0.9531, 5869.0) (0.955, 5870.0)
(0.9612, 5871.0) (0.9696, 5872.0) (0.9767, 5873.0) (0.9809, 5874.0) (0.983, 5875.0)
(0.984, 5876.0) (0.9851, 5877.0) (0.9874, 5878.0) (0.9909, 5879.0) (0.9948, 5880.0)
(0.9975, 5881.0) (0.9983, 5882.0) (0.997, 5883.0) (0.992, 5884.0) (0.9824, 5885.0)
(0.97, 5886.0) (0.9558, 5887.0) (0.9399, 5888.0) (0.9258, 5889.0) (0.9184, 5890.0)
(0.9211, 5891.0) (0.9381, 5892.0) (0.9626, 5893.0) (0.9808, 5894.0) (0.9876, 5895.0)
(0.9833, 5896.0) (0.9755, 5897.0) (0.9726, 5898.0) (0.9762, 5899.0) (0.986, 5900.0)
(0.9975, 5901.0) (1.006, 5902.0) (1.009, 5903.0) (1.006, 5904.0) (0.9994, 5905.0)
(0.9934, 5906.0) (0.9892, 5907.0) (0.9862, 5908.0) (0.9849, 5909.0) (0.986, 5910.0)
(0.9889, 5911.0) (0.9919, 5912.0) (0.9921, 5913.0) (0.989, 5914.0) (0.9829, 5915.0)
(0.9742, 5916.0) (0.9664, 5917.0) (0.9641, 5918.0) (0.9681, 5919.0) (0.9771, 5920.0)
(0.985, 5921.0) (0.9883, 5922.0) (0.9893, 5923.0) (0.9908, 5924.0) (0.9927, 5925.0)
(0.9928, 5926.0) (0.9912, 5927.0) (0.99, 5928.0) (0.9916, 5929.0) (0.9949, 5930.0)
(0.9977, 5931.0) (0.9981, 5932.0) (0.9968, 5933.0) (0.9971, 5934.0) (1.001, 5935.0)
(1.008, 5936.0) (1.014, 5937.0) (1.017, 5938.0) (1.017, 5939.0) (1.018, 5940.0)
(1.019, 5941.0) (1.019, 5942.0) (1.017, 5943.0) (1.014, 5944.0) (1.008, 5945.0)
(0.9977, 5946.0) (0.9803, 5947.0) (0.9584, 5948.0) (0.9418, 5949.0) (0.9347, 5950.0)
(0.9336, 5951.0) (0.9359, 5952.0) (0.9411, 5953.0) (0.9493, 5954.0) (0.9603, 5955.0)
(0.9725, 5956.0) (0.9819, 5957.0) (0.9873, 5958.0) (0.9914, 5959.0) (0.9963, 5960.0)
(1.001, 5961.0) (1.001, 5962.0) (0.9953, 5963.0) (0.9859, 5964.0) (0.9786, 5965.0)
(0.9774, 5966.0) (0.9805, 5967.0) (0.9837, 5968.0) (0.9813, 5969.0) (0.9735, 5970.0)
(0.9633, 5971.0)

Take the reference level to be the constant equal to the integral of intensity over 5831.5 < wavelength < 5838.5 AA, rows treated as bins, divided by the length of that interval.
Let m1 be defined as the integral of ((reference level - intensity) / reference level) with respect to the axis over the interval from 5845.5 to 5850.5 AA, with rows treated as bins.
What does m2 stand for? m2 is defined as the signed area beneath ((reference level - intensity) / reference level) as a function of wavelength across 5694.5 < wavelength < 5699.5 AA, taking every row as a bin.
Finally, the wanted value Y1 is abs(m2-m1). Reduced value 0.48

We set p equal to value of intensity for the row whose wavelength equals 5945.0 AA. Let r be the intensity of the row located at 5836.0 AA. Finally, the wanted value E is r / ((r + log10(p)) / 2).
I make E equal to 1.99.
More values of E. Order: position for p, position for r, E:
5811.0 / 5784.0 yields 1.93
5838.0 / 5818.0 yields 1.99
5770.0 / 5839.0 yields 1.99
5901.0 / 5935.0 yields 2.00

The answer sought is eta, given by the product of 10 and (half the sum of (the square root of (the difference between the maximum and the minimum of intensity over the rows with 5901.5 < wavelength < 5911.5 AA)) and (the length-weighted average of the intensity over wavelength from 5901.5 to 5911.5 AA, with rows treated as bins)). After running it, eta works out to 5.8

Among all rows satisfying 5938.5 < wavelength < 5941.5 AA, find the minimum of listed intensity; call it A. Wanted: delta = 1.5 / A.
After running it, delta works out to 1.47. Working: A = 1.017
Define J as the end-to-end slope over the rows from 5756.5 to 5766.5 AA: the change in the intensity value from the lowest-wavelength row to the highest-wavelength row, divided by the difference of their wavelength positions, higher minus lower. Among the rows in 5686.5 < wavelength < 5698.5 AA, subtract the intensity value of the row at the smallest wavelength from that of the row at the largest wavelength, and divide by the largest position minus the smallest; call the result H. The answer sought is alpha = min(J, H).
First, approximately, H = 0.0040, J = 0.0093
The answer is 0.0040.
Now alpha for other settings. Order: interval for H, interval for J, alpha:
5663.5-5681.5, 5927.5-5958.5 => -0.0001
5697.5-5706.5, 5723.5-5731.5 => -0.0043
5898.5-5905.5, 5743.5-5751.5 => -0.0048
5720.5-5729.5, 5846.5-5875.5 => 0.0010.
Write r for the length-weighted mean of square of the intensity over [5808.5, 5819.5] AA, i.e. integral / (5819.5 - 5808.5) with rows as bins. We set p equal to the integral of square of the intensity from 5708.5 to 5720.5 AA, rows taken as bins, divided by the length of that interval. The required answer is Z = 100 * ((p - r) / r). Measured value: -6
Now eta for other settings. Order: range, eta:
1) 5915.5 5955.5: 6.4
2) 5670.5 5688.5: 6.2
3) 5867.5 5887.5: 6.0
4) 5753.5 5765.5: 6.5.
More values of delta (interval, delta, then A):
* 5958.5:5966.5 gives 1.53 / 0.9774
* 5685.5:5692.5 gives 1.50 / 1.002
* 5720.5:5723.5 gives 1.47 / 1.022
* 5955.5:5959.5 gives 1.54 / 0.9725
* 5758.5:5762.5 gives 1.54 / 0.9751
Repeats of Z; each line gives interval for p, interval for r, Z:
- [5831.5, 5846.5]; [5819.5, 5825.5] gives -3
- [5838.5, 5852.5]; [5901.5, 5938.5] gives -3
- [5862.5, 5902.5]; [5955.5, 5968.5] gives -3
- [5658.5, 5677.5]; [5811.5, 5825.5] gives -5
